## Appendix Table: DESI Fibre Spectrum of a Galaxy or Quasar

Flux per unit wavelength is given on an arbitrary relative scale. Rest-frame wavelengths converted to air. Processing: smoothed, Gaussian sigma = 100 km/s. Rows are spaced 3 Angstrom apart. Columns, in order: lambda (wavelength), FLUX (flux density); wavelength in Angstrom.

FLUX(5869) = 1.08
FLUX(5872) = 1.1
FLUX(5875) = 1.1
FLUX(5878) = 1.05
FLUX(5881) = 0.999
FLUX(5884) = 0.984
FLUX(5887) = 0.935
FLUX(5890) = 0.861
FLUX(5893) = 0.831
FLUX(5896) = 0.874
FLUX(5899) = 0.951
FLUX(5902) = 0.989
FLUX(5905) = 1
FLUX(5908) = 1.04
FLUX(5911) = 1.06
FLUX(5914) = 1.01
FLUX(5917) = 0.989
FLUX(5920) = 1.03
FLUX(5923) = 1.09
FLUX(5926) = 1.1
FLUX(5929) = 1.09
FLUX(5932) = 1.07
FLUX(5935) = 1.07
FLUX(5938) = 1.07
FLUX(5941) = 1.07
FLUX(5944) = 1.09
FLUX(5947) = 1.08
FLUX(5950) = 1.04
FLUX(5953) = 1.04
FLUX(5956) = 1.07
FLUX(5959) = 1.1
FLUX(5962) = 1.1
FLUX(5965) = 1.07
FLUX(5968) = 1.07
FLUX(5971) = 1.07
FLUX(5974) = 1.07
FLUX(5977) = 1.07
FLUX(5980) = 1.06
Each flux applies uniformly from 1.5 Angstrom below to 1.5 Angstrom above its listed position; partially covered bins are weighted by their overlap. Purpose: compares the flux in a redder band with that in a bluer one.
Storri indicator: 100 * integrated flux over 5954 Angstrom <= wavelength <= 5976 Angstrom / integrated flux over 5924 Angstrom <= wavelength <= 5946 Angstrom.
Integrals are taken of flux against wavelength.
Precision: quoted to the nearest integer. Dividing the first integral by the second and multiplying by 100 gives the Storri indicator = 100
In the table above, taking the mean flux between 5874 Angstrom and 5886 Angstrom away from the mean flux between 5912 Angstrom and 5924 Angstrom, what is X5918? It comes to 0.00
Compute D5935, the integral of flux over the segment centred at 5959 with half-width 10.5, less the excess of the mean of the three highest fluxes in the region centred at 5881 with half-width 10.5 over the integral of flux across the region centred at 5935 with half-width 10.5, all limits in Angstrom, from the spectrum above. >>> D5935 44.1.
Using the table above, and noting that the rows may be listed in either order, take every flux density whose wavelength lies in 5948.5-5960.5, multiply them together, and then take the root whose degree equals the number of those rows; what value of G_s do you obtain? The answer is 1.06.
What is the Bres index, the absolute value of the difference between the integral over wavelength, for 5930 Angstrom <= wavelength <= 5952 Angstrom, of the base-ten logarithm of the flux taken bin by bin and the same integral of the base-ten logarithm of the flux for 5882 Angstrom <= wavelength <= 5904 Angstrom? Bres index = 1.4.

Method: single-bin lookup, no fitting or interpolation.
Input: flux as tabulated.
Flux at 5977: 1.07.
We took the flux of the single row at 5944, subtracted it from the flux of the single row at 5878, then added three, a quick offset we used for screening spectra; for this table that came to 2.96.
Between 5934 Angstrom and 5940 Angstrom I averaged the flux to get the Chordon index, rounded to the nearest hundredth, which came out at 1.07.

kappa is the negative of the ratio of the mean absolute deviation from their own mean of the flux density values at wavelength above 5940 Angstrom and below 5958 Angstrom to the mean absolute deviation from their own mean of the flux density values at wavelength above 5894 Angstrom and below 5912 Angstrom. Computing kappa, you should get -0.34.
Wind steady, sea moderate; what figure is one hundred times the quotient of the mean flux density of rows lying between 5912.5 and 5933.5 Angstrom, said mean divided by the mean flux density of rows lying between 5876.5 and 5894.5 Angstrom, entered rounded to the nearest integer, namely 112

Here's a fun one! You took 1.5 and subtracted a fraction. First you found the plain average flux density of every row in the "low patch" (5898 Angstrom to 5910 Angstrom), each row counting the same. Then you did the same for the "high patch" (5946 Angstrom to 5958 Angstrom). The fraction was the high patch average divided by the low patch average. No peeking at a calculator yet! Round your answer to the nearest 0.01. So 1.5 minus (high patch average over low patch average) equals 0.44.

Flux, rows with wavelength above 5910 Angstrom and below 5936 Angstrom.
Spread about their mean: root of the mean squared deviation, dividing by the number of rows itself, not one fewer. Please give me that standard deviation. 0.036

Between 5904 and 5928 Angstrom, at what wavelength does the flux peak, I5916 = 5926 Angstrom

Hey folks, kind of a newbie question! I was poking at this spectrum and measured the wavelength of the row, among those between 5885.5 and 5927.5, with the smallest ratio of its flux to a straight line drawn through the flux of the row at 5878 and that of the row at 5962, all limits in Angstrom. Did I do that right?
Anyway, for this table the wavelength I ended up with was 5893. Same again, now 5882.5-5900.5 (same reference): 5893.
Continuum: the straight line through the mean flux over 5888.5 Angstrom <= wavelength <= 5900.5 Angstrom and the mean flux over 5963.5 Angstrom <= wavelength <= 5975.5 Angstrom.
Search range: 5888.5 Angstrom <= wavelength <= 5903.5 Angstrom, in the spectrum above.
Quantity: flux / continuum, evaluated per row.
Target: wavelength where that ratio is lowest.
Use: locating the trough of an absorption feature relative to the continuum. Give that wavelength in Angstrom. 5893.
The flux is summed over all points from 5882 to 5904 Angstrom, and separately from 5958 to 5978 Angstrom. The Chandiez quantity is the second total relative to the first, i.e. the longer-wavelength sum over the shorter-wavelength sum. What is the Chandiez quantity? 1.18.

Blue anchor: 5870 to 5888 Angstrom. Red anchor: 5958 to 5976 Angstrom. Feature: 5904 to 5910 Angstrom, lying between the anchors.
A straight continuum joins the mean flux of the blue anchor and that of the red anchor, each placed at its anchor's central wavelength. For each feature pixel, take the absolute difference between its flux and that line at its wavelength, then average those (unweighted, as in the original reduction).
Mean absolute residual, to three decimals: 0.024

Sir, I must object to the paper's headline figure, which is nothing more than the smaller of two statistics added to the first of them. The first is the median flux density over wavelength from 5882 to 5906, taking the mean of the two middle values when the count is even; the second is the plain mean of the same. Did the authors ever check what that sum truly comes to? 1.87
